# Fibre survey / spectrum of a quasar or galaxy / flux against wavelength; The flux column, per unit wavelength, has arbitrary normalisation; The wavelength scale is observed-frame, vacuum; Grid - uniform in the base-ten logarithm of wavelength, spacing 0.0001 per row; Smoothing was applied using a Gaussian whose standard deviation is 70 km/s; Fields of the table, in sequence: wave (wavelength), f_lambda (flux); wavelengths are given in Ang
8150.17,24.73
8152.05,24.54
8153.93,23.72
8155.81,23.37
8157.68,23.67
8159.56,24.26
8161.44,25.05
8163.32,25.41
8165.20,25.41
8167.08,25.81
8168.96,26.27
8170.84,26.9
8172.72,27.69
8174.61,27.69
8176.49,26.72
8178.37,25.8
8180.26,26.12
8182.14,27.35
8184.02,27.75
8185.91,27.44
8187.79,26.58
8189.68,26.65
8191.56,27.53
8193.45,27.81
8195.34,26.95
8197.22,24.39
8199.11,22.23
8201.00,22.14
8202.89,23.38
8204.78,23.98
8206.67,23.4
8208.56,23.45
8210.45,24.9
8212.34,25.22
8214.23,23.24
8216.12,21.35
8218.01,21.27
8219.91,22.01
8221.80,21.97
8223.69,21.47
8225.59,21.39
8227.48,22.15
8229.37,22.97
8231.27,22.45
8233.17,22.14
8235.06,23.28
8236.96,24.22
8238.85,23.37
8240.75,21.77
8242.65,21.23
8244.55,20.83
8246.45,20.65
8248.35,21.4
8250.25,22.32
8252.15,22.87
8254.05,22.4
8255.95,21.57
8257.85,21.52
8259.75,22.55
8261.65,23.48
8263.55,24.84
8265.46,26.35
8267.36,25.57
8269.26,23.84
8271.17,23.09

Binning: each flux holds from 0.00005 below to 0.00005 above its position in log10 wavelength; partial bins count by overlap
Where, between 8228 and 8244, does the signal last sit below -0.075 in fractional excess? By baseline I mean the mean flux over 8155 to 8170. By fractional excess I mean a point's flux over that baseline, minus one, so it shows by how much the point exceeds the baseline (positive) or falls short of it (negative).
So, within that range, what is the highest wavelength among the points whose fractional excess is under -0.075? 8242.65 Ang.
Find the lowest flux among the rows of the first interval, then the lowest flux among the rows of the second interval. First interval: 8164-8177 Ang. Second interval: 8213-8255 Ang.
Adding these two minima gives 46.1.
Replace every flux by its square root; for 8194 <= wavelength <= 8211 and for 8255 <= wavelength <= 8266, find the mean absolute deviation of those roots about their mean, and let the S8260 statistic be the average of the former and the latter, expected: 0.13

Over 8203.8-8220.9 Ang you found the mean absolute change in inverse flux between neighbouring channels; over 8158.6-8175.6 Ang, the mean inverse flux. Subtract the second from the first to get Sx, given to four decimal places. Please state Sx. -0.0368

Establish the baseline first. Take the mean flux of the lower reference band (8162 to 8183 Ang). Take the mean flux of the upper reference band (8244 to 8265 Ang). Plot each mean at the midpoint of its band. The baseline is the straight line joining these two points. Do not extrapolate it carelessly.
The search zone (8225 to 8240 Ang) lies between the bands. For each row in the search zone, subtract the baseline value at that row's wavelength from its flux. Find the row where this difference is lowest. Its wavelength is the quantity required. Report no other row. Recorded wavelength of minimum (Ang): 8225.59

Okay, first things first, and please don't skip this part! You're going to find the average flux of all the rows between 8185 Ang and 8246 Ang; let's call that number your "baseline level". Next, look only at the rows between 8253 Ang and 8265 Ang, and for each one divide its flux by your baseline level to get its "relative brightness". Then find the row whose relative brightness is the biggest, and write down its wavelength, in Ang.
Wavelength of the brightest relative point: 8263.55 Ang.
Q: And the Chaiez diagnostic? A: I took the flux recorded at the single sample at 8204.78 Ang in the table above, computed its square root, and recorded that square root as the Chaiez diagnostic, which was 4.90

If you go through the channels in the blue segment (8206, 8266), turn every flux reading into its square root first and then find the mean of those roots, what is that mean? 4.75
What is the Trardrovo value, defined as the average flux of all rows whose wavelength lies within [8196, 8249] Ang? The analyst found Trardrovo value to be 23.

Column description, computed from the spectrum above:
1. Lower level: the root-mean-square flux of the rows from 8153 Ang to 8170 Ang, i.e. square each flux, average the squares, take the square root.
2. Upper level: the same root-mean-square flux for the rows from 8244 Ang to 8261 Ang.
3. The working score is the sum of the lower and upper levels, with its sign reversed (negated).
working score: -46.6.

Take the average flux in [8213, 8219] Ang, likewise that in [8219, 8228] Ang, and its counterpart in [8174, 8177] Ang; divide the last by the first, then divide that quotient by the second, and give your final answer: 0.057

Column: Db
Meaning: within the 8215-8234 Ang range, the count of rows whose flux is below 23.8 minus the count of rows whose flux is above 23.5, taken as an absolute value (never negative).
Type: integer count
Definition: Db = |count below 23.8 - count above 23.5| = 10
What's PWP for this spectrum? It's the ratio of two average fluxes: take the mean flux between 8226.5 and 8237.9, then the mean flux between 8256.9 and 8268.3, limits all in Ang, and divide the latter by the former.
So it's 1.05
